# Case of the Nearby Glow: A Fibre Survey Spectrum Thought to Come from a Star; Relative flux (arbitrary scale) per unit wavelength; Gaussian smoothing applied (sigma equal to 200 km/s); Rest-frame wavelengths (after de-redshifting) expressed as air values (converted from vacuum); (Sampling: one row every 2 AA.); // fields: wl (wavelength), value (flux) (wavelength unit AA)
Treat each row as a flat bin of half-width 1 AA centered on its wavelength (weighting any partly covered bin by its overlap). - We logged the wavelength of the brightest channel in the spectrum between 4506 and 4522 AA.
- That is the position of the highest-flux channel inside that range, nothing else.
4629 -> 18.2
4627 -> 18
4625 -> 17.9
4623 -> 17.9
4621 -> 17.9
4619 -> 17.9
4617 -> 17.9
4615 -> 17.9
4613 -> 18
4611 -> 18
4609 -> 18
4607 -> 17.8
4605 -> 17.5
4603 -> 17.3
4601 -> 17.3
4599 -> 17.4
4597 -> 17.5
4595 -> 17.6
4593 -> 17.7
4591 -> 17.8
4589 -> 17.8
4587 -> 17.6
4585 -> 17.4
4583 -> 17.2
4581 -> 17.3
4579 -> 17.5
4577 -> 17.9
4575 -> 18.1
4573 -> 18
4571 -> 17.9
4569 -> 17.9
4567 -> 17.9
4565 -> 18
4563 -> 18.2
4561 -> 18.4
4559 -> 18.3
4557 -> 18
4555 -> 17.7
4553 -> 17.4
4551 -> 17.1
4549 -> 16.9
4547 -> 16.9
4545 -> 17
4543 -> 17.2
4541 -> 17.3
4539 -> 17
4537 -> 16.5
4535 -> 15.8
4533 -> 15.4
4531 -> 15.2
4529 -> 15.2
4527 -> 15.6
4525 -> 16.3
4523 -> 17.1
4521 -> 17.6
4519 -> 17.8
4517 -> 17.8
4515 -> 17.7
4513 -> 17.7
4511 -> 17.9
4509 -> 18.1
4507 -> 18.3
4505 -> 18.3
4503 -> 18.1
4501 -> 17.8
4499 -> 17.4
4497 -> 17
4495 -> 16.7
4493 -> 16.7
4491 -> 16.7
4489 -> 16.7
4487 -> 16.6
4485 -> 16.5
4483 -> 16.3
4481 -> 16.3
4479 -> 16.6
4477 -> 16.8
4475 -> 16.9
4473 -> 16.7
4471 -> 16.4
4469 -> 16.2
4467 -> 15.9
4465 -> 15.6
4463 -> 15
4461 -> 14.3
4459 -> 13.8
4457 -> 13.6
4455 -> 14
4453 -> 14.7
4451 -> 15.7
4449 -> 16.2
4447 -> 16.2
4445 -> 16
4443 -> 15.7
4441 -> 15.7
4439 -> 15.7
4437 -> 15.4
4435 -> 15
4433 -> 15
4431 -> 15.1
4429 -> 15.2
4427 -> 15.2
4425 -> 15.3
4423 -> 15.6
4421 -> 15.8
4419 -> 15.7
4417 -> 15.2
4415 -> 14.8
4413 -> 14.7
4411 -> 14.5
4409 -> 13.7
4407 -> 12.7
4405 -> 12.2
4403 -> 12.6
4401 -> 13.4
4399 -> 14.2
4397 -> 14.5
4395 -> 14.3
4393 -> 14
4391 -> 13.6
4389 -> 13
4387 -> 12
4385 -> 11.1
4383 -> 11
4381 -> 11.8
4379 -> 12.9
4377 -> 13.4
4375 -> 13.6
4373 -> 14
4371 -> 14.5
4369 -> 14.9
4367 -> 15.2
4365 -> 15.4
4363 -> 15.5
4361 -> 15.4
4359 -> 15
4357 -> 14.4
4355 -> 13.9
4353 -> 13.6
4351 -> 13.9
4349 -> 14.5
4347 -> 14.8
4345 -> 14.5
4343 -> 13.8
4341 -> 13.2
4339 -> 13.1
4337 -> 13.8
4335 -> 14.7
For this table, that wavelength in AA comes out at 4507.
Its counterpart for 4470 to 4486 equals 4475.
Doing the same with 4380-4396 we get 4395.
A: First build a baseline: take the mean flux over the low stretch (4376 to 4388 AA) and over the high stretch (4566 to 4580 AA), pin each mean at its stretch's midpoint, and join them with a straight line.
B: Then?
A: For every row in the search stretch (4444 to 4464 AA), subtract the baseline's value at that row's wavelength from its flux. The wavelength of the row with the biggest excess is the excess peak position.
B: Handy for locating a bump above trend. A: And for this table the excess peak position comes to 4447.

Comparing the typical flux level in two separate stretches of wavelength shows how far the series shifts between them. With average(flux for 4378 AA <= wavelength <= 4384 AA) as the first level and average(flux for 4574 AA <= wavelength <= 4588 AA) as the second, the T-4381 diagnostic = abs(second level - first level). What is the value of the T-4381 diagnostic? 5.7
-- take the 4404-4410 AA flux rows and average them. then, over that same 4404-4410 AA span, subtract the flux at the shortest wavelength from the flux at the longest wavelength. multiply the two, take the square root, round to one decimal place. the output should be 4.4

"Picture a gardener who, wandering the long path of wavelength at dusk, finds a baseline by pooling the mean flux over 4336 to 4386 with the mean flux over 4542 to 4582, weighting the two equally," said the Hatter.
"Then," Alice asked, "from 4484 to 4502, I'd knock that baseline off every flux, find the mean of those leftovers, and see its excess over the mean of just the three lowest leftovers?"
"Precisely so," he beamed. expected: 0.3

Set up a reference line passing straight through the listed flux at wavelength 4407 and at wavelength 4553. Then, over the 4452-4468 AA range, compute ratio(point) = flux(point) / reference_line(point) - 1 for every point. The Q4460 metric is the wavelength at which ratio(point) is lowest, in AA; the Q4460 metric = 4457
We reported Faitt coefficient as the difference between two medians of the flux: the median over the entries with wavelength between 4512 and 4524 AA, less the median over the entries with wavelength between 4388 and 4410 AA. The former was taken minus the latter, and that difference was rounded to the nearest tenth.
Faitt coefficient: 4.1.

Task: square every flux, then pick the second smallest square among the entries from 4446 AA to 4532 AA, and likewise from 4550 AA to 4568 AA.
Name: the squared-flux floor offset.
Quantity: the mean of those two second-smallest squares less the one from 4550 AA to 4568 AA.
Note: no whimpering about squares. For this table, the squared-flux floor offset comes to -56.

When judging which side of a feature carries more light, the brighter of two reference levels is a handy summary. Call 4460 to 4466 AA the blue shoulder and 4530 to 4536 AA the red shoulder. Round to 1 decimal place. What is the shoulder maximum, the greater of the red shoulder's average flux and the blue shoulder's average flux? 15.5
